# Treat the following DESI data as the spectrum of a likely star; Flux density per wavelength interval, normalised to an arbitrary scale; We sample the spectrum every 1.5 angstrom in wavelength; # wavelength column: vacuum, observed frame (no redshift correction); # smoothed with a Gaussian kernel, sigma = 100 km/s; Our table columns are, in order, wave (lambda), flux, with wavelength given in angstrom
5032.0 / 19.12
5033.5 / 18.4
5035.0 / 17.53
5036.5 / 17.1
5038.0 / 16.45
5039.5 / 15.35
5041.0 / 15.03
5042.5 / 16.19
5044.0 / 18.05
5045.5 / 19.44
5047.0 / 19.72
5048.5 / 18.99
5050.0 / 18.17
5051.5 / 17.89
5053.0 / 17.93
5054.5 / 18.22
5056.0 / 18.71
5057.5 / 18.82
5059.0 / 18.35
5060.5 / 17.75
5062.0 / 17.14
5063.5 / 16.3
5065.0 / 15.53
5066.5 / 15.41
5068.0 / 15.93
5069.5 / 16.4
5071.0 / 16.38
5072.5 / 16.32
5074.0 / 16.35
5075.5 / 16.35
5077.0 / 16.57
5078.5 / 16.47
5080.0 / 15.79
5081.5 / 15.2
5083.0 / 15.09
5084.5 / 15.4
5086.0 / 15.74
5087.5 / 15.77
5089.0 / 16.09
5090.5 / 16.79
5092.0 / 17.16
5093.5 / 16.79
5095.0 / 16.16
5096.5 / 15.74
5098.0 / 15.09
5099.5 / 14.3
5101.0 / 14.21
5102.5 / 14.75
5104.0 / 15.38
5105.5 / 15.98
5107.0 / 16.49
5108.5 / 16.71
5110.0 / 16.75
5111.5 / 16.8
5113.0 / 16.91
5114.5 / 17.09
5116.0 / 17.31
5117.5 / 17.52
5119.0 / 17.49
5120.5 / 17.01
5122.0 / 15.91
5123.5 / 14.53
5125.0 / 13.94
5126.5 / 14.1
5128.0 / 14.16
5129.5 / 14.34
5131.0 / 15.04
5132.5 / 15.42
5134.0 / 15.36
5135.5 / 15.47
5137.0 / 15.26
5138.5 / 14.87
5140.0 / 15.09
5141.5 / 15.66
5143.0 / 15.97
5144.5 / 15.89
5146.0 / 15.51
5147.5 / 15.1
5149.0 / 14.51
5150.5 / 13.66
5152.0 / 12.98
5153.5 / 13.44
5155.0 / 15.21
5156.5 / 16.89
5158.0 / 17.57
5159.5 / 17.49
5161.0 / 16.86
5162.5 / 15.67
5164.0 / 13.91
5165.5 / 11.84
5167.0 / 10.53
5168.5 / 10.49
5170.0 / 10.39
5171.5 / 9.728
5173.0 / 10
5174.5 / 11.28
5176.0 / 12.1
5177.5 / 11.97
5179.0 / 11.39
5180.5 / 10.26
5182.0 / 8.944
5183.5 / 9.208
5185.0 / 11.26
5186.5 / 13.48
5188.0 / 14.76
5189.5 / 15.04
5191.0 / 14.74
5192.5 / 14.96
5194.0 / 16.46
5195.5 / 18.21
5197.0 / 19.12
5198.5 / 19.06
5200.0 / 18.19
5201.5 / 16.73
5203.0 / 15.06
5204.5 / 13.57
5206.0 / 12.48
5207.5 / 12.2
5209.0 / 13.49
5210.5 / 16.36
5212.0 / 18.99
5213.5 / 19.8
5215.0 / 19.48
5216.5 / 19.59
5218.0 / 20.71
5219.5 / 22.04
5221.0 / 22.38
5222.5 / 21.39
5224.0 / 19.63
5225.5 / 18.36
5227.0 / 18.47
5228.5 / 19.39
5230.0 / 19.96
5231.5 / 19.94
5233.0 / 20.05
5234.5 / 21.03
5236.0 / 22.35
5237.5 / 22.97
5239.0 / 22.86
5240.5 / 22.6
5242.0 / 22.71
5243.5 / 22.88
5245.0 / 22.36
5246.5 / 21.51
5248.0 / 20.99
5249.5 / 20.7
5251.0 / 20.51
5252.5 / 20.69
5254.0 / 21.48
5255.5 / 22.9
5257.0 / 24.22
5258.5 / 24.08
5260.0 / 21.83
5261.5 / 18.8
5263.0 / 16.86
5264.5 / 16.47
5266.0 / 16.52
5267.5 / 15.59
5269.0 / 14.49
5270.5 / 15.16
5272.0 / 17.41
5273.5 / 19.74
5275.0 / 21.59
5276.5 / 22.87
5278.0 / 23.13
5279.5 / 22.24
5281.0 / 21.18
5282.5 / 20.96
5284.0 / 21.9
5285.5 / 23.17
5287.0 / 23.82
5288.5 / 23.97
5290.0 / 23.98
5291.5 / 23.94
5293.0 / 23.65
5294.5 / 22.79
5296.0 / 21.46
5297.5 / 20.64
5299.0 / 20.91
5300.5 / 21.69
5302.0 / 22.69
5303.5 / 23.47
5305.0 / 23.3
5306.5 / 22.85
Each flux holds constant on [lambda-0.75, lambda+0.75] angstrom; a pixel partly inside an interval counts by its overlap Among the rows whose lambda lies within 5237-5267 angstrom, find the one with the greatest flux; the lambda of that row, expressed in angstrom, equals 5257.0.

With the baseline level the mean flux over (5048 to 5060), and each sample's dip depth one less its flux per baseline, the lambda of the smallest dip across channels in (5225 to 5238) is 5237.5 angstrom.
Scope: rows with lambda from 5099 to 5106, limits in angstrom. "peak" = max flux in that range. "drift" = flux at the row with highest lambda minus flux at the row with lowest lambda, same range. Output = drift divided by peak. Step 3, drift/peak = 0.105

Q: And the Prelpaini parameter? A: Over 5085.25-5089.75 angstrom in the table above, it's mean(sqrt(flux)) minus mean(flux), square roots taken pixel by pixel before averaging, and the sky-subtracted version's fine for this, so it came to -11.9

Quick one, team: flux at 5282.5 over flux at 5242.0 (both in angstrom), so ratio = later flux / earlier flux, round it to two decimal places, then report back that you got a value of 0.92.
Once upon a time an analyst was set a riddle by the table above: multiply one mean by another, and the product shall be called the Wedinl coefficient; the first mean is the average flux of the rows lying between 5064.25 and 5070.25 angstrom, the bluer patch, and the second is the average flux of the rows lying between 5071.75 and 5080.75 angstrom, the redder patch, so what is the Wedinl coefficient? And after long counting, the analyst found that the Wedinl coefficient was 258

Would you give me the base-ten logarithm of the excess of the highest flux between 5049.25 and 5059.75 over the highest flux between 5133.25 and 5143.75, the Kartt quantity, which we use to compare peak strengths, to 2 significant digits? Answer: 0.45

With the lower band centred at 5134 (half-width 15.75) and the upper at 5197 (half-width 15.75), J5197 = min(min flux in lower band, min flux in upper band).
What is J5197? 8.9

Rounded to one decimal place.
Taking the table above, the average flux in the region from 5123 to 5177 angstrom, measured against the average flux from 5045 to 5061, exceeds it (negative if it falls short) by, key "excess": -4.4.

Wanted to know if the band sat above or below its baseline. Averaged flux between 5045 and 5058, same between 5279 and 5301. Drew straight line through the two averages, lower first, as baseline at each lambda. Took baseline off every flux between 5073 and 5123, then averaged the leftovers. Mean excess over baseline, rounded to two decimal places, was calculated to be -3.23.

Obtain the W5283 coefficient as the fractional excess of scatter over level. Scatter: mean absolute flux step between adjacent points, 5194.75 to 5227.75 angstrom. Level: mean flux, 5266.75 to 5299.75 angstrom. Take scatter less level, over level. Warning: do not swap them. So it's -0.949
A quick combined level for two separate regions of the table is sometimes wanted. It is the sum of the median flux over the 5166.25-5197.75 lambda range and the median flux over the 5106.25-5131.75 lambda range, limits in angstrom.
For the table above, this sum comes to 28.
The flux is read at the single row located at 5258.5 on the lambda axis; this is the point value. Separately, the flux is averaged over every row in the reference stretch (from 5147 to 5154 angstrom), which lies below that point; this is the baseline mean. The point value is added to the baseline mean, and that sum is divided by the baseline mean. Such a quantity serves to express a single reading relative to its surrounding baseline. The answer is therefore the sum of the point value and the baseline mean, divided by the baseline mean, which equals 2.7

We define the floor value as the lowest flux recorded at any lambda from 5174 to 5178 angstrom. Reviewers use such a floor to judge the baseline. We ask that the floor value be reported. 11.28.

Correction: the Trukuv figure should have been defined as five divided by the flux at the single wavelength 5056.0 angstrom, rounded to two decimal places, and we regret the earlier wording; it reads 0.27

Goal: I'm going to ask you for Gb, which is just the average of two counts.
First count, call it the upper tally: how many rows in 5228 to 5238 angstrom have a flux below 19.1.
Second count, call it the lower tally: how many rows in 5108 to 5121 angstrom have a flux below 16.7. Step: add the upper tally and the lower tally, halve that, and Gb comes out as 0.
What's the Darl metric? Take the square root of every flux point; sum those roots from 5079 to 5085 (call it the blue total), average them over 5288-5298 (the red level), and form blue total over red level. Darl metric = 3.3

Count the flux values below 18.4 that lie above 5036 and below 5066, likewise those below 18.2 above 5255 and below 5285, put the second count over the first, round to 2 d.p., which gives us 0.47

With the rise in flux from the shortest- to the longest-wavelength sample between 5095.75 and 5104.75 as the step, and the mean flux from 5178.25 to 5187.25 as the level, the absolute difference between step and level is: 11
